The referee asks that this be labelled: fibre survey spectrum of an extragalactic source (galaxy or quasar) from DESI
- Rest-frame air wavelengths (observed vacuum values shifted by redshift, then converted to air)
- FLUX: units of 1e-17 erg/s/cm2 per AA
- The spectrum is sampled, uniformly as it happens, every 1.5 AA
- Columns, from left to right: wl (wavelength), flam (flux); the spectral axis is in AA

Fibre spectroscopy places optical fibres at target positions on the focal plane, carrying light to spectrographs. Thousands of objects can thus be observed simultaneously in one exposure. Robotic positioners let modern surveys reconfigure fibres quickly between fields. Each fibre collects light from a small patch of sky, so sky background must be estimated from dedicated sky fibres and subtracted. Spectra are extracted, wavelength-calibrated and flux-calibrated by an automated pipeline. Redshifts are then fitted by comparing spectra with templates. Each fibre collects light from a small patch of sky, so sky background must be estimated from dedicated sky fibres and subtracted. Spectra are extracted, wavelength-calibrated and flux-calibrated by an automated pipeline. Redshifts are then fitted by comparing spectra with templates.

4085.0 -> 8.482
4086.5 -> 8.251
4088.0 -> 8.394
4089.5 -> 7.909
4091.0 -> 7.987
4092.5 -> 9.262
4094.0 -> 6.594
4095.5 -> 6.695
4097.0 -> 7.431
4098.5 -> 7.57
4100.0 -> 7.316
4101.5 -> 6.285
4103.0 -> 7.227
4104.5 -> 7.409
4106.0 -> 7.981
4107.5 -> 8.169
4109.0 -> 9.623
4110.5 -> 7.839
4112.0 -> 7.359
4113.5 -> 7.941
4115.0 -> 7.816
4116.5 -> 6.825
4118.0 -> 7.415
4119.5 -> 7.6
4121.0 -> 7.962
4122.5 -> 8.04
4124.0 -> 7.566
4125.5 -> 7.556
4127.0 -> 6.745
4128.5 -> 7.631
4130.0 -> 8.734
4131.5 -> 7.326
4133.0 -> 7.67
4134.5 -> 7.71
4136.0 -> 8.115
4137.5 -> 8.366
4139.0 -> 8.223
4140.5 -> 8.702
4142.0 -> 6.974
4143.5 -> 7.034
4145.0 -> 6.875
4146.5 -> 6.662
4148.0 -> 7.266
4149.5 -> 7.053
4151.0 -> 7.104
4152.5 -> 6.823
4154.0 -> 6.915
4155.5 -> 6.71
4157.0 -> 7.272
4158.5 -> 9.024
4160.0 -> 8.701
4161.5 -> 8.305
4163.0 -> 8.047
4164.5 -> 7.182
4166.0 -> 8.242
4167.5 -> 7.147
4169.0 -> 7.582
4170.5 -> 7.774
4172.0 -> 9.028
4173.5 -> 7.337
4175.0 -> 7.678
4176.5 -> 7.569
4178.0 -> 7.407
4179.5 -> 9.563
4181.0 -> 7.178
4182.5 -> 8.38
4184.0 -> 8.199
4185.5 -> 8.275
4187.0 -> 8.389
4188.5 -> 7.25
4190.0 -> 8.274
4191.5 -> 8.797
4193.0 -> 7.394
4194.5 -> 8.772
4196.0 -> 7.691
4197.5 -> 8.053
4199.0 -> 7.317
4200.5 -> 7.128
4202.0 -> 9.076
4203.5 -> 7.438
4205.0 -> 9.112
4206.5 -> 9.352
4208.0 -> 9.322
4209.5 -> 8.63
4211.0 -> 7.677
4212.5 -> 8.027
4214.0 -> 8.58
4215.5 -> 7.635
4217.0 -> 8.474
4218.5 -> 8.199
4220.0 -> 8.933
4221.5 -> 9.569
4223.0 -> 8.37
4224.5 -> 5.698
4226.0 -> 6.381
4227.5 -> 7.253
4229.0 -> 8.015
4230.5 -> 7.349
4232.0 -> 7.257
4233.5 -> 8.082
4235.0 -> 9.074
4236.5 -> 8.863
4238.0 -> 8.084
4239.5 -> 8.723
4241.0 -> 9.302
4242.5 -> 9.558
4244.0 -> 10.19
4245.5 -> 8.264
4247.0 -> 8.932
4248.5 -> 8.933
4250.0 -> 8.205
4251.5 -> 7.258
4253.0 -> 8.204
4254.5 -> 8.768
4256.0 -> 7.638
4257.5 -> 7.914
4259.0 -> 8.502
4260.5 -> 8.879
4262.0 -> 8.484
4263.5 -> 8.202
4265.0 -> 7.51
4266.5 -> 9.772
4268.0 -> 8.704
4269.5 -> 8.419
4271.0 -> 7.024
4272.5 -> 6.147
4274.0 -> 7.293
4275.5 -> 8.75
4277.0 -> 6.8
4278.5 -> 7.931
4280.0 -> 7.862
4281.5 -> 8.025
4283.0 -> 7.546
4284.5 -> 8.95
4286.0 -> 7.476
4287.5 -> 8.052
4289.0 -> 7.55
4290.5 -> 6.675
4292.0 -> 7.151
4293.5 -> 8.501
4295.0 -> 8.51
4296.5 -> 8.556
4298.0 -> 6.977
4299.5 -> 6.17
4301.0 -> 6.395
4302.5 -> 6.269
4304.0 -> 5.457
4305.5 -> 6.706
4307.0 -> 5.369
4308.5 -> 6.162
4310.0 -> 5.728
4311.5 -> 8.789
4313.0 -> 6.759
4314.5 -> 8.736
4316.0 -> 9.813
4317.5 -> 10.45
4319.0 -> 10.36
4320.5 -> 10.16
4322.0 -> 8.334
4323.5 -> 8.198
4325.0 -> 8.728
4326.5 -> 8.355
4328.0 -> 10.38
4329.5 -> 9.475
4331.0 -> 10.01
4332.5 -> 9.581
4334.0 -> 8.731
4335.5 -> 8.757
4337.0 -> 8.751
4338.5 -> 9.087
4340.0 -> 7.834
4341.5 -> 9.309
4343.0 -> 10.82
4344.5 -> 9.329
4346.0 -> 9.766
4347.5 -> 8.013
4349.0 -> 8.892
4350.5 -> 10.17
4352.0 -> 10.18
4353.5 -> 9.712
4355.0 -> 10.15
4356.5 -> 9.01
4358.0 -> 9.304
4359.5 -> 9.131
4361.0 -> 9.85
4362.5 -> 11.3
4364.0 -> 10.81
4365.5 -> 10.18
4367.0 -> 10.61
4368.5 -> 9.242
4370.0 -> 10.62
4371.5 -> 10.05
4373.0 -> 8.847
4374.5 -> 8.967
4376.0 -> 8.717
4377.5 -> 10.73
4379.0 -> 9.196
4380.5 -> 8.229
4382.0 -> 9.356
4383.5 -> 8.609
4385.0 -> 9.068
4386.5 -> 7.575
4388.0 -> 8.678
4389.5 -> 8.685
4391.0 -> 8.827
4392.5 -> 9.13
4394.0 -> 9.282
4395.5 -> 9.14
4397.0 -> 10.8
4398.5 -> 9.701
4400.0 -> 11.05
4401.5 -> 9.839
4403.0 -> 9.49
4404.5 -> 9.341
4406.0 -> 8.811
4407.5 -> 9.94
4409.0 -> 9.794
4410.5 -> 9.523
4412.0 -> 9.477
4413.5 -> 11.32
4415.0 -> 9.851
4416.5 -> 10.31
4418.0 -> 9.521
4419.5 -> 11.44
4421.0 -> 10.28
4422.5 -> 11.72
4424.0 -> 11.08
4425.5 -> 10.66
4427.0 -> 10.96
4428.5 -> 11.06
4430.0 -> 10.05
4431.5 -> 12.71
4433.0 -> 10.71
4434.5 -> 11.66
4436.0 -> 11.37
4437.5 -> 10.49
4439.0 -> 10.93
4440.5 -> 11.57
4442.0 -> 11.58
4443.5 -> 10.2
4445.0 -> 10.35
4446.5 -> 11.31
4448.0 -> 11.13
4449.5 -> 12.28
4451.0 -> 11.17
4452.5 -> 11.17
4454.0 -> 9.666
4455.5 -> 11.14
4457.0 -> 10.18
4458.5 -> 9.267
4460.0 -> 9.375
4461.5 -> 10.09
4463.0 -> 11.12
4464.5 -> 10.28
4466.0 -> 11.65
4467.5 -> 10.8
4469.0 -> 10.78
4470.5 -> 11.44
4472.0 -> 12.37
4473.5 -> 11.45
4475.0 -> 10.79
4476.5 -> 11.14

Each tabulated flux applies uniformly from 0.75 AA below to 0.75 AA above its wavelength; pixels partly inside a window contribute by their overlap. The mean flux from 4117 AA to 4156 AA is 7.5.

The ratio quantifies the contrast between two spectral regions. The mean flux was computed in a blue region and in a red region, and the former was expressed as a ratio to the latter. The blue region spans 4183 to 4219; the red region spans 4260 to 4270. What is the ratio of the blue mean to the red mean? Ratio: 0.96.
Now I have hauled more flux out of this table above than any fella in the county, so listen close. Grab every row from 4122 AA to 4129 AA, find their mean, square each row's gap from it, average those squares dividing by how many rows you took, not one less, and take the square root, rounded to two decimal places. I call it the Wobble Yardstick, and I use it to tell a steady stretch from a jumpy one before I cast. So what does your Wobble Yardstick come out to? 0.42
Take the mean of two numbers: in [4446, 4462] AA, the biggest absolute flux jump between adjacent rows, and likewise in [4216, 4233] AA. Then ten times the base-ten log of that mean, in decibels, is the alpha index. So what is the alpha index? 3.20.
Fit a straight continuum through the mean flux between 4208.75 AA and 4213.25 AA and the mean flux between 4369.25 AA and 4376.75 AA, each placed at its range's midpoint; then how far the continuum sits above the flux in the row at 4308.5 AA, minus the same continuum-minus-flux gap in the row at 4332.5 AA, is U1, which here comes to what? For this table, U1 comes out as 3.2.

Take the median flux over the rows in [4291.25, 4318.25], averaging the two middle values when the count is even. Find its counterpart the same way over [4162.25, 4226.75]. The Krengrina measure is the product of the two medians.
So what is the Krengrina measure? 55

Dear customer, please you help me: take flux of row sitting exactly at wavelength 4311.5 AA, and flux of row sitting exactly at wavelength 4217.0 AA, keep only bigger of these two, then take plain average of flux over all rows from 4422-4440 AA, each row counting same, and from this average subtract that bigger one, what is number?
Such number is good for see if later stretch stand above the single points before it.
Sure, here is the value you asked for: 2.3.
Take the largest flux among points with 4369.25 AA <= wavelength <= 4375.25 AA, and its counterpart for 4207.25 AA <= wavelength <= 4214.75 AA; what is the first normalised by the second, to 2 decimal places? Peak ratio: 1.14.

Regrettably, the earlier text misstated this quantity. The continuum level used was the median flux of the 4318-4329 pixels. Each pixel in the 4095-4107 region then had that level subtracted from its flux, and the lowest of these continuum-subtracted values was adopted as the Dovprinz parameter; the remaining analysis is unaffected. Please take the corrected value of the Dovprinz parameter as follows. -2.4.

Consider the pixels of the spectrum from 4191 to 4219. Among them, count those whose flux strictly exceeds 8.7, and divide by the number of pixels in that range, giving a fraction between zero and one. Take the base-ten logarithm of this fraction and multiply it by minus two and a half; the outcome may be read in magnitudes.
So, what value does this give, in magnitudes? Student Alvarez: 1.3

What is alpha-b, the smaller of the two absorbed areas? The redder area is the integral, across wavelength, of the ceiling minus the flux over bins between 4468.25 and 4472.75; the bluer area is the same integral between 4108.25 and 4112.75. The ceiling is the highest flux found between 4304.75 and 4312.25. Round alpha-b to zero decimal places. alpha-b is -12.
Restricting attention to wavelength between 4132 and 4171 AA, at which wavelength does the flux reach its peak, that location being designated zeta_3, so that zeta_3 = 4158.5 AA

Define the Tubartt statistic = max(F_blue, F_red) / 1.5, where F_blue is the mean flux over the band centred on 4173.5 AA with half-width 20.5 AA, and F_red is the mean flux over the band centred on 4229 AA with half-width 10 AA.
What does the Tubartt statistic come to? 5.3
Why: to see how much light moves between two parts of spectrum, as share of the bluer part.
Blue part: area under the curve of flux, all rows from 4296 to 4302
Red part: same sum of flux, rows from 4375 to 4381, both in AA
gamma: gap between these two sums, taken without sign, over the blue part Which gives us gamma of 0.31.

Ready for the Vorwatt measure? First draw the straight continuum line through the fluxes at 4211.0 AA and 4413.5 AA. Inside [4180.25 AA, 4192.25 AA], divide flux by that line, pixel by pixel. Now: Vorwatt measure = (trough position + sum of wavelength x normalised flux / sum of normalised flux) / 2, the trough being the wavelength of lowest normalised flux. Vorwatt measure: 4187.4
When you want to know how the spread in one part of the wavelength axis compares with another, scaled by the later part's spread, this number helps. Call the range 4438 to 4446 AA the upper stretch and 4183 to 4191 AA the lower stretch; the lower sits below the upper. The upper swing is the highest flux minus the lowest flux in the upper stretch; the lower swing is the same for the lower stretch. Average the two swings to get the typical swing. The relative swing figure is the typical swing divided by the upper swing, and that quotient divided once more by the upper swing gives 0.7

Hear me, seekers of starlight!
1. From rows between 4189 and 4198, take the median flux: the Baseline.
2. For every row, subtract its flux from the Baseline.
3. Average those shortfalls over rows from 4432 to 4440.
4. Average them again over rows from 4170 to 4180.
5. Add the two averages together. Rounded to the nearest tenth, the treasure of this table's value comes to -2.8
